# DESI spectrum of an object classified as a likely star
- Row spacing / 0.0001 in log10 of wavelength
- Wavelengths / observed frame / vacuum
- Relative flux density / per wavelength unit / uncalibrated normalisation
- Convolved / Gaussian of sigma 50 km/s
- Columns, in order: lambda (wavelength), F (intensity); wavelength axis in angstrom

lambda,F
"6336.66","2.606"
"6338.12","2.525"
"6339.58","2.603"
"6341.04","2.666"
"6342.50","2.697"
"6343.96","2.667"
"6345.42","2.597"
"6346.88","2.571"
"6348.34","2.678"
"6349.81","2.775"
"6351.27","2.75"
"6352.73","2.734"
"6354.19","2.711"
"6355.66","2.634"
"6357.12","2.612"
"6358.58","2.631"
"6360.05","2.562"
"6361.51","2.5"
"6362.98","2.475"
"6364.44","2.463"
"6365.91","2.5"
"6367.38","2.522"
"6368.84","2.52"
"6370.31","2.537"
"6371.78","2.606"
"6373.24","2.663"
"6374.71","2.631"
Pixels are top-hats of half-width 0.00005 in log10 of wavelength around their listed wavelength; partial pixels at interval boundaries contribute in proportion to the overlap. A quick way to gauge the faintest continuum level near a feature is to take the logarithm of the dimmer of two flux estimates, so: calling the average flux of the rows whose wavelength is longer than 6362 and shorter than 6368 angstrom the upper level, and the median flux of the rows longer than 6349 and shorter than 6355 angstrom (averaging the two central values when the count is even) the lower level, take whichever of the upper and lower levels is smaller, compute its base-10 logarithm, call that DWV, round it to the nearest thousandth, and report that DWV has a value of 0.396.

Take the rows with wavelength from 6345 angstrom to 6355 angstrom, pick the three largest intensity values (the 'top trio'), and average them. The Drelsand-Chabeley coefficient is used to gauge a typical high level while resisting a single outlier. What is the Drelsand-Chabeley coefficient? 2.75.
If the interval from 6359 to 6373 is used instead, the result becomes 2.57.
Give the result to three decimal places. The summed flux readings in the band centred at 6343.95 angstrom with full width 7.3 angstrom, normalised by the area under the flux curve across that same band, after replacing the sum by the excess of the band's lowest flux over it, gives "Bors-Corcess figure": -0.551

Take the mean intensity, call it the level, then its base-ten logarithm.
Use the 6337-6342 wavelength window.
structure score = 0.415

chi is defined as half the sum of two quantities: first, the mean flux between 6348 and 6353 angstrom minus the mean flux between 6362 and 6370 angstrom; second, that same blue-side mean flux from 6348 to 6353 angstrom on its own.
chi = 1.49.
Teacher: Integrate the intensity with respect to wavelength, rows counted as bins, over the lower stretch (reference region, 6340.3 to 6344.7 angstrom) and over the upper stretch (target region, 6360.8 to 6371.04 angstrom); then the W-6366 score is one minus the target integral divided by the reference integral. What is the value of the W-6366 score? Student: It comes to -1.2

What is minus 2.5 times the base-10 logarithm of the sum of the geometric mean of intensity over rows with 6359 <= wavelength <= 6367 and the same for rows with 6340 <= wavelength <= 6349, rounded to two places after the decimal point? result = -1.78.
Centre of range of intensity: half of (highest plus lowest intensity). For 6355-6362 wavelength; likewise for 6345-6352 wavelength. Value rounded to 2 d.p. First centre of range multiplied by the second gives 6.86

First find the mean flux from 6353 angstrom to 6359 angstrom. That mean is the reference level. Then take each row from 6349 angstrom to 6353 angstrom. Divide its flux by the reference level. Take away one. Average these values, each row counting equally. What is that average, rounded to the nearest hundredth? 0.04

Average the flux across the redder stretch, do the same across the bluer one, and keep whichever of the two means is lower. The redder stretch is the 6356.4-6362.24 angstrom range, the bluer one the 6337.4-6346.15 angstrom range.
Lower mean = 2.58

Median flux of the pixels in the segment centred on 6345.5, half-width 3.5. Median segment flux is 2.67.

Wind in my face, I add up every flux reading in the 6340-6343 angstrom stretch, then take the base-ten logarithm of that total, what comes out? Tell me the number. 0.73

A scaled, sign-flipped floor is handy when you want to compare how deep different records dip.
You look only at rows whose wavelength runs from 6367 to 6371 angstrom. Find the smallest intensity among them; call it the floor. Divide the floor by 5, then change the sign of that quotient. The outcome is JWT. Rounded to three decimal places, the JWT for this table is -0.504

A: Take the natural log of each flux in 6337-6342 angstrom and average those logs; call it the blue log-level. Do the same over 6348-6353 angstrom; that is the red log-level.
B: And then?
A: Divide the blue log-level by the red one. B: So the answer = 0.95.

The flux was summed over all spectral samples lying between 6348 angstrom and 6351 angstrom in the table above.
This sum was 5.45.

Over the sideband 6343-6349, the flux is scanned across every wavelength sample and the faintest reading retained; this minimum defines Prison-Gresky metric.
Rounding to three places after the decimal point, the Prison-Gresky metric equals 2.571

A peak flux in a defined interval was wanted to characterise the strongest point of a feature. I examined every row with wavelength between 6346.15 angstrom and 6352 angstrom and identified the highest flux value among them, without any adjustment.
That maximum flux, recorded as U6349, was 2.775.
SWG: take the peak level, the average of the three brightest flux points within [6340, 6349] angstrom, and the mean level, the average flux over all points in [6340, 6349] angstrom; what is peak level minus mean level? 0.035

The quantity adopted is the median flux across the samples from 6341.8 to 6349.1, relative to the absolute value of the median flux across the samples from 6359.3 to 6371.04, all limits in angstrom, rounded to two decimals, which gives 1.06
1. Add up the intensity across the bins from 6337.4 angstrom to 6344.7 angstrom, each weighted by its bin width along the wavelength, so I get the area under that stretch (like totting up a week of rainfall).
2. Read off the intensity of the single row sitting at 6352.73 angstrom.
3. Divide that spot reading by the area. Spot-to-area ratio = 0.142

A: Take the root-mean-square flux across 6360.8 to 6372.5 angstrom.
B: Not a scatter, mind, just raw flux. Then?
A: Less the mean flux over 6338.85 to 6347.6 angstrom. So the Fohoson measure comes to -0.12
